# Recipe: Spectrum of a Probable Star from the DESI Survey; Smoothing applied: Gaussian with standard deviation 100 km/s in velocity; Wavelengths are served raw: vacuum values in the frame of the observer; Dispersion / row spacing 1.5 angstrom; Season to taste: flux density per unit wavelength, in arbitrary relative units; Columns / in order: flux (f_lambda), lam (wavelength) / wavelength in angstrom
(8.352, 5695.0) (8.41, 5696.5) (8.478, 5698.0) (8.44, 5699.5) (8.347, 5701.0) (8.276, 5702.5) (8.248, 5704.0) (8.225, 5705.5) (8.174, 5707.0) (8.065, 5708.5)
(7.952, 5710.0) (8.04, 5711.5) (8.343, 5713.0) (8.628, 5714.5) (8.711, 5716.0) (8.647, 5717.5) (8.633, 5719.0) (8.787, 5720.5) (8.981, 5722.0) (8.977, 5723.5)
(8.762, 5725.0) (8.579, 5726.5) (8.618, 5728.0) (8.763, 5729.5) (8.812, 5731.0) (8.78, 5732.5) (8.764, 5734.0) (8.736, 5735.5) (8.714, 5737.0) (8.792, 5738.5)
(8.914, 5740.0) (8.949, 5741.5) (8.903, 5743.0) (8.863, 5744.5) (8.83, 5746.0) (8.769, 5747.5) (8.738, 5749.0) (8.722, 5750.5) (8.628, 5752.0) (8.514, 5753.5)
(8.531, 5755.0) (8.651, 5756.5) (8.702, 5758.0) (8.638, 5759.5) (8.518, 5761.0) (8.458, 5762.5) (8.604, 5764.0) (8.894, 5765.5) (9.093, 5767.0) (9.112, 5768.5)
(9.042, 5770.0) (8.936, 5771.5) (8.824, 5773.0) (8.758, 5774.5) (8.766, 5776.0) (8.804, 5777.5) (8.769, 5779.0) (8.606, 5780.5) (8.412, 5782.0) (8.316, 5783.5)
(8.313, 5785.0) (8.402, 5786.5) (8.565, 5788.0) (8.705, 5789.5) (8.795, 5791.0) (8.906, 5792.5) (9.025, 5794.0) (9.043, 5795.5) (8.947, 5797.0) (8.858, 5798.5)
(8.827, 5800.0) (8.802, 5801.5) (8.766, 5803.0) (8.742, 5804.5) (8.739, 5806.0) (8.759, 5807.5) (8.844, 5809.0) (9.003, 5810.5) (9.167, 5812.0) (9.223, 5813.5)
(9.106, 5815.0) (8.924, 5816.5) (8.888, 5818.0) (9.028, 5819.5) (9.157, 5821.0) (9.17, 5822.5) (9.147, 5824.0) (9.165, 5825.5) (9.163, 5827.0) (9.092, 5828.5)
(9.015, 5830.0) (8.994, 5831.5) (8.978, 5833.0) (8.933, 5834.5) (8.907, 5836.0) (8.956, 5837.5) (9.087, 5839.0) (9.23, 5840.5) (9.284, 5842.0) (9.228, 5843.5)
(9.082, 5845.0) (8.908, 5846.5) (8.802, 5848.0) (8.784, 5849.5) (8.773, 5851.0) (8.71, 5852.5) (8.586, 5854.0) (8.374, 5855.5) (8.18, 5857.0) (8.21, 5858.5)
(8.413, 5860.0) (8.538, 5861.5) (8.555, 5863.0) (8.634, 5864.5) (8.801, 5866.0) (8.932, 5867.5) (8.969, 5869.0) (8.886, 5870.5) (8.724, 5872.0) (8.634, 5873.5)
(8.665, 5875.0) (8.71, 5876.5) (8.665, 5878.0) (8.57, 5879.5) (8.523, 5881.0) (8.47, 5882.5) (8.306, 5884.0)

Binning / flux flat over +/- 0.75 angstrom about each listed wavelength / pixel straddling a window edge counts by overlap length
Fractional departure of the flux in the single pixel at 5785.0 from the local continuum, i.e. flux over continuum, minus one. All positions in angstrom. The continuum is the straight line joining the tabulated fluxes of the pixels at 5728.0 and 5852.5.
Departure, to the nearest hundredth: -0.04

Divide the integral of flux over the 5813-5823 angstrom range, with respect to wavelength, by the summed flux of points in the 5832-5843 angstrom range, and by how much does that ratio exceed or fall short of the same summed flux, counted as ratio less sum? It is -62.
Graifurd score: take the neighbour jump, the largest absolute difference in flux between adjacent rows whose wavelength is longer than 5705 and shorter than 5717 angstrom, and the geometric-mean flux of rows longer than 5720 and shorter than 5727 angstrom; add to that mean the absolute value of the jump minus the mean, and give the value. 17.3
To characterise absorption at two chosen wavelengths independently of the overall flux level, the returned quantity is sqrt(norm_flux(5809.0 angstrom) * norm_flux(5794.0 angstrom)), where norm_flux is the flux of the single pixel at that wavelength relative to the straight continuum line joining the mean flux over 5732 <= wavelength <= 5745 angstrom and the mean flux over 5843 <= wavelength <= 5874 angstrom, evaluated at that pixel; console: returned 1.02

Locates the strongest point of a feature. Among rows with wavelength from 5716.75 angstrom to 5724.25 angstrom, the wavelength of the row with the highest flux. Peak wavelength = 5722.0 angstrom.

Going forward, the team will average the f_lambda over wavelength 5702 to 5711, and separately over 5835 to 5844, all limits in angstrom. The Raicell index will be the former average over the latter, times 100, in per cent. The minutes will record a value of 89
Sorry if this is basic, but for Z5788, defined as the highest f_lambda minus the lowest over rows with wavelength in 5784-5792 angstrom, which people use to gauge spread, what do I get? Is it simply 0.48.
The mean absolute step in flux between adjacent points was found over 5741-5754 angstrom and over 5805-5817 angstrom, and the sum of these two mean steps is 0.17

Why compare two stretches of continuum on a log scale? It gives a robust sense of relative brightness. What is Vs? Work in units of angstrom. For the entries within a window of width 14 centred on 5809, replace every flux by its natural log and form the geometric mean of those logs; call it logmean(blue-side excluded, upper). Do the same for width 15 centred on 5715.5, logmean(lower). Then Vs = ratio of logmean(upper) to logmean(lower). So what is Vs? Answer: 1.025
